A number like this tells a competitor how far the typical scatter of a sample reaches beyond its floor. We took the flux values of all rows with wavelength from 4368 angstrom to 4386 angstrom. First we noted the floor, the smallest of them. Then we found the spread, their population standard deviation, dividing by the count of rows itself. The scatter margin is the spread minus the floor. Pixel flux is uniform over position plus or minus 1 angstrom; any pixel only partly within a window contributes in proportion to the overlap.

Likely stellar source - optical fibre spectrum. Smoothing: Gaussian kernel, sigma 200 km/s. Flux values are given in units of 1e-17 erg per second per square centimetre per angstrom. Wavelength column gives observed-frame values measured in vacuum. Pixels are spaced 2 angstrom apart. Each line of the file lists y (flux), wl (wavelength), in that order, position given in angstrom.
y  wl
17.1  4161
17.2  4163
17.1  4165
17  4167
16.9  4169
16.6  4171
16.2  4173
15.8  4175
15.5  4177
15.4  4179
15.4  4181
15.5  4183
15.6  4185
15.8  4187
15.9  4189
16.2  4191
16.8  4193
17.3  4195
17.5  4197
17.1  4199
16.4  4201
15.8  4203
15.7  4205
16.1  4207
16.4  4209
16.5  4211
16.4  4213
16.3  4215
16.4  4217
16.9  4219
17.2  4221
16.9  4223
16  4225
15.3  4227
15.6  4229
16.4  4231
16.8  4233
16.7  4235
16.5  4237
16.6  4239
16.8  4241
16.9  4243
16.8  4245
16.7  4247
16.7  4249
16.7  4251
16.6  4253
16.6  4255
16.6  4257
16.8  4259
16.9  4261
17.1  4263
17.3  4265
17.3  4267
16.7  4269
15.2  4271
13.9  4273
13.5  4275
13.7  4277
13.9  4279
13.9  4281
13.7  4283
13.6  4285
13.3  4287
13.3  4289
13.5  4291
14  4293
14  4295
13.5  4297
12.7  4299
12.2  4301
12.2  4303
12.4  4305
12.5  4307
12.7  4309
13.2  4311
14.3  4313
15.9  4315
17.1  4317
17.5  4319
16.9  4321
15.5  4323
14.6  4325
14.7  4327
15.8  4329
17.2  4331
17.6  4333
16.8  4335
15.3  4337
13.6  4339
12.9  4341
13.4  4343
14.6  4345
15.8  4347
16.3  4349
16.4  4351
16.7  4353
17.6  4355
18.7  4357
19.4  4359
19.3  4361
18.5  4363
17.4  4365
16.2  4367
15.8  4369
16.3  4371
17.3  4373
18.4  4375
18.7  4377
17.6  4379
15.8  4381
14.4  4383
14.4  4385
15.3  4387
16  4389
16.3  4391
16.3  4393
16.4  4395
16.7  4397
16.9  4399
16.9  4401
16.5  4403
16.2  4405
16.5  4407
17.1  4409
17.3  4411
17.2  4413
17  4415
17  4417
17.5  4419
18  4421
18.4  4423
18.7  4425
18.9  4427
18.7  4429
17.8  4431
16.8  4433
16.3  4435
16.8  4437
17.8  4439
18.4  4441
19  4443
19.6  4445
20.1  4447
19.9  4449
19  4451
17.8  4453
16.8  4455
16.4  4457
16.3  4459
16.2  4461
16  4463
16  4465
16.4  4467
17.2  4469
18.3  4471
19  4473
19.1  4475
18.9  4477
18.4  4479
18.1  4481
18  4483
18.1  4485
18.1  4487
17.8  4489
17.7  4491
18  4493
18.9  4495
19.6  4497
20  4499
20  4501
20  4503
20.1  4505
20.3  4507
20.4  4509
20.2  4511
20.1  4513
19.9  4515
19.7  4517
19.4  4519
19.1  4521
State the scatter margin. -12.9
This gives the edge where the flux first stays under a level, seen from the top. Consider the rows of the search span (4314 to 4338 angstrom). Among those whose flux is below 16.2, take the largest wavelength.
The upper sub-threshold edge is 4337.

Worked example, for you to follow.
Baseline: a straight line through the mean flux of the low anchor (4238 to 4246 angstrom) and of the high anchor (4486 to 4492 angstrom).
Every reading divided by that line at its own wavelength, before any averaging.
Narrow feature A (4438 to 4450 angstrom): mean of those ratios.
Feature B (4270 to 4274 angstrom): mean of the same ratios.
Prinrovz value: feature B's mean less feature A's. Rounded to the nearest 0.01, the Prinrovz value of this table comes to -0.22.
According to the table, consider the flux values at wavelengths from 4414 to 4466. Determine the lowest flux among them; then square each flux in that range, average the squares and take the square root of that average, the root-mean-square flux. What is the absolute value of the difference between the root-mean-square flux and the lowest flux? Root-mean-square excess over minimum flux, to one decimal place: 1.8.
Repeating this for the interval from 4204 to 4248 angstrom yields 1.2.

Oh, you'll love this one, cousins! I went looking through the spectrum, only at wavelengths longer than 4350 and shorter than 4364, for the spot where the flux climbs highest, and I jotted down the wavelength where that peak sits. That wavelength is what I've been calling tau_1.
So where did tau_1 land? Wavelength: 4359 angstrom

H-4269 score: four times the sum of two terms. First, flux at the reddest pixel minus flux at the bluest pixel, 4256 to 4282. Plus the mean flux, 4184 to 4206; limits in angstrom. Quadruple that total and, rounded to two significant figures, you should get 55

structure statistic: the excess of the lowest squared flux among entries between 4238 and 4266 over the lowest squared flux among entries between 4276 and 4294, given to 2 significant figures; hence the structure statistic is 99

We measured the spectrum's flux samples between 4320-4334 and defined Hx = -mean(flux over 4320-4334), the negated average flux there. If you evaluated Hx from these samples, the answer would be -16.0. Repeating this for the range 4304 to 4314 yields -13.0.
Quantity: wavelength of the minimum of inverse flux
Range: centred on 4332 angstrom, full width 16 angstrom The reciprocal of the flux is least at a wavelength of 4333 angstrom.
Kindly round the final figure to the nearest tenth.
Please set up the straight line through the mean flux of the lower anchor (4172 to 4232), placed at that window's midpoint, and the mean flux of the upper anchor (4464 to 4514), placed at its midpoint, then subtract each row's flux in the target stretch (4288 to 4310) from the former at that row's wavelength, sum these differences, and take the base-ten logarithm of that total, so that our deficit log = 1.7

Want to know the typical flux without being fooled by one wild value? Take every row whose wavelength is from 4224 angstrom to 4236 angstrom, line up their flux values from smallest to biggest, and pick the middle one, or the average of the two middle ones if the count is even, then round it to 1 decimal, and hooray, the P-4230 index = 16.2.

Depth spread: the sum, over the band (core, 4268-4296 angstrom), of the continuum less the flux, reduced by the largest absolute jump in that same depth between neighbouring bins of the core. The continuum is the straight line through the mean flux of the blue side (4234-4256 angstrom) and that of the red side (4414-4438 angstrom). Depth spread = 39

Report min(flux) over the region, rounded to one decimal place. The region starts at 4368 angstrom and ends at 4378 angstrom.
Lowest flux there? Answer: 15.8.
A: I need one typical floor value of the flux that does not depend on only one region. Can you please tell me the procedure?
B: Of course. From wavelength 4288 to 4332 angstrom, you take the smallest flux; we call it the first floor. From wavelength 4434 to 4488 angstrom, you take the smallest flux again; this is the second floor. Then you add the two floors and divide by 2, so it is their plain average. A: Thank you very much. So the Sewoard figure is 14.1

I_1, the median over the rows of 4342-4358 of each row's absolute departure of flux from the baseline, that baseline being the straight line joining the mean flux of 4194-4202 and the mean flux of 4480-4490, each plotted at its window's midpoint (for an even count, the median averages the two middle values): 1.2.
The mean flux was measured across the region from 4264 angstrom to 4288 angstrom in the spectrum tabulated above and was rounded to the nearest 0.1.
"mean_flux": 14.7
